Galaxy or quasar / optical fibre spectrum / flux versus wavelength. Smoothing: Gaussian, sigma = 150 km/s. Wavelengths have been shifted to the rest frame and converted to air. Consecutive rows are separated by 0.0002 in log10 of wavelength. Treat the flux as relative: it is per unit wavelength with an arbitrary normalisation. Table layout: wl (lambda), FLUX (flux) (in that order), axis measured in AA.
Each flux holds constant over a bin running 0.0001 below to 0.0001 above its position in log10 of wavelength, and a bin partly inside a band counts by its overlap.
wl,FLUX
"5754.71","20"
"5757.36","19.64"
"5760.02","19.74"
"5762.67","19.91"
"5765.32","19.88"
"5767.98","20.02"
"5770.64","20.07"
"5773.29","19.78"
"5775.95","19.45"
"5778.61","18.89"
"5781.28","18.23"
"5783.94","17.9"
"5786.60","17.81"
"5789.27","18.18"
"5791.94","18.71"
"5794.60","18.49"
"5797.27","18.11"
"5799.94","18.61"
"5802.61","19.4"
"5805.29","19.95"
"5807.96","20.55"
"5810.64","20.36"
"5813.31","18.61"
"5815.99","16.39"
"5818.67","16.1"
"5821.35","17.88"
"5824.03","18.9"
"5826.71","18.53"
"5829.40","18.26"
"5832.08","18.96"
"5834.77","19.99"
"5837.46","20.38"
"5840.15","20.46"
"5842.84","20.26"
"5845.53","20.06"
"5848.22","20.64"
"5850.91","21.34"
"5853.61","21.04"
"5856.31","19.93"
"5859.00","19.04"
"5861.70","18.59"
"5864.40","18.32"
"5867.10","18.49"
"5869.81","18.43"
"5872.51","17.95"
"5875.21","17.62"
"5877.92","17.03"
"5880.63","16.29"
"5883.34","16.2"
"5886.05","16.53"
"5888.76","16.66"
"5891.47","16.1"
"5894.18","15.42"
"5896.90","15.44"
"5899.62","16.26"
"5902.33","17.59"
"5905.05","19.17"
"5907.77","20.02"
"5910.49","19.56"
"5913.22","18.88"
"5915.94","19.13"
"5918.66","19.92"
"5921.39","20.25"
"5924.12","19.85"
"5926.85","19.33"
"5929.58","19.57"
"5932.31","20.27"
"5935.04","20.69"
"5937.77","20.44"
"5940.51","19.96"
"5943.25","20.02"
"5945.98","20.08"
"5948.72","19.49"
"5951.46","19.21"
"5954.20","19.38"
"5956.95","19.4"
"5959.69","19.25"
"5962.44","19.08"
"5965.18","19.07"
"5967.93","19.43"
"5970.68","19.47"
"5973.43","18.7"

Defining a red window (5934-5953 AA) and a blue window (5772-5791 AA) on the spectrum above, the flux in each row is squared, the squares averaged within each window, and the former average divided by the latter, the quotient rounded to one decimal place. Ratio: 1.2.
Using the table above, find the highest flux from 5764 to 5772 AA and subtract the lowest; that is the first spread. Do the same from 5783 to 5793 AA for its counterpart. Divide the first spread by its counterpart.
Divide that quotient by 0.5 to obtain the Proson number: 0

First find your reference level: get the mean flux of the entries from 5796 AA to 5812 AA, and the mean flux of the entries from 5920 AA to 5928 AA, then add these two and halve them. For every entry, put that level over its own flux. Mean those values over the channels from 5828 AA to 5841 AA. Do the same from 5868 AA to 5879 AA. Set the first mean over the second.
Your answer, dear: 0.91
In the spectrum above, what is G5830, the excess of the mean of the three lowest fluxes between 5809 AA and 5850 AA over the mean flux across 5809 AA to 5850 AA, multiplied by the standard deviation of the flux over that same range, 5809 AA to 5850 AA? -3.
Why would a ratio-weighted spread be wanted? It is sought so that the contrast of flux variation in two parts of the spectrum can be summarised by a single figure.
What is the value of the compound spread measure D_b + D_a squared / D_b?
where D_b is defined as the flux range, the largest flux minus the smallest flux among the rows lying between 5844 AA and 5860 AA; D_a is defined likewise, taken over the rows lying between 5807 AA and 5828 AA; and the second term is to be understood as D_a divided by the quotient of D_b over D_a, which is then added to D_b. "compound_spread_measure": 10.9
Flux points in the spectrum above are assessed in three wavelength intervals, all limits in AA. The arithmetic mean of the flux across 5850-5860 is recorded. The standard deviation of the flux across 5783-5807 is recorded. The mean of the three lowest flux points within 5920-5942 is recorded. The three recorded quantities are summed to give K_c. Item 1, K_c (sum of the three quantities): 40.6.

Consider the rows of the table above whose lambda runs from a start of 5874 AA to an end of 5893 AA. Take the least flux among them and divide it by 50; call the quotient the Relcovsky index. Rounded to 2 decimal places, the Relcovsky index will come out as 0.32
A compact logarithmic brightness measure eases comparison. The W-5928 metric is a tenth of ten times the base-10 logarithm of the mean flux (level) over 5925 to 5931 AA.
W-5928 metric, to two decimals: 1.29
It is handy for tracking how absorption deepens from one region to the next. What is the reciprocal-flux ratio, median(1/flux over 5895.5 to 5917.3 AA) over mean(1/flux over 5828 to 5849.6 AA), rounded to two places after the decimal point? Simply 1.04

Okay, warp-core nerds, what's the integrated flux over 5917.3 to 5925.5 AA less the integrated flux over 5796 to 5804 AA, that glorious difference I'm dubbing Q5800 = 14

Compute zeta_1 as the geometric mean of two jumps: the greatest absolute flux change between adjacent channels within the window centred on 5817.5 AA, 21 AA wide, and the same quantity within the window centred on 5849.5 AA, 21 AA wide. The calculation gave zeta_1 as 1.6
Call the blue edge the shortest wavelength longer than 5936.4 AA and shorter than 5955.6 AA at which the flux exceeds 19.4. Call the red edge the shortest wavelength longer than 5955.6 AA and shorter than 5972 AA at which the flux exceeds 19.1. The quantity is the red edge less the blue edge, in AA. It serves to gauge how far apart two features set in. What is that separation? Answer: 19.2 AA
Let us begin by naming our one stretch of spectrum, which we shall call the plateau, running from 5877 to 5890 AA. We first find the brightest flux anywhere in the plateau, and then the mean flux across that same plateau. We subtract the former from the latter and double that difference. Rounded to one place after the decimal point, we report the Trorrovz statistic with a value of -1.0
